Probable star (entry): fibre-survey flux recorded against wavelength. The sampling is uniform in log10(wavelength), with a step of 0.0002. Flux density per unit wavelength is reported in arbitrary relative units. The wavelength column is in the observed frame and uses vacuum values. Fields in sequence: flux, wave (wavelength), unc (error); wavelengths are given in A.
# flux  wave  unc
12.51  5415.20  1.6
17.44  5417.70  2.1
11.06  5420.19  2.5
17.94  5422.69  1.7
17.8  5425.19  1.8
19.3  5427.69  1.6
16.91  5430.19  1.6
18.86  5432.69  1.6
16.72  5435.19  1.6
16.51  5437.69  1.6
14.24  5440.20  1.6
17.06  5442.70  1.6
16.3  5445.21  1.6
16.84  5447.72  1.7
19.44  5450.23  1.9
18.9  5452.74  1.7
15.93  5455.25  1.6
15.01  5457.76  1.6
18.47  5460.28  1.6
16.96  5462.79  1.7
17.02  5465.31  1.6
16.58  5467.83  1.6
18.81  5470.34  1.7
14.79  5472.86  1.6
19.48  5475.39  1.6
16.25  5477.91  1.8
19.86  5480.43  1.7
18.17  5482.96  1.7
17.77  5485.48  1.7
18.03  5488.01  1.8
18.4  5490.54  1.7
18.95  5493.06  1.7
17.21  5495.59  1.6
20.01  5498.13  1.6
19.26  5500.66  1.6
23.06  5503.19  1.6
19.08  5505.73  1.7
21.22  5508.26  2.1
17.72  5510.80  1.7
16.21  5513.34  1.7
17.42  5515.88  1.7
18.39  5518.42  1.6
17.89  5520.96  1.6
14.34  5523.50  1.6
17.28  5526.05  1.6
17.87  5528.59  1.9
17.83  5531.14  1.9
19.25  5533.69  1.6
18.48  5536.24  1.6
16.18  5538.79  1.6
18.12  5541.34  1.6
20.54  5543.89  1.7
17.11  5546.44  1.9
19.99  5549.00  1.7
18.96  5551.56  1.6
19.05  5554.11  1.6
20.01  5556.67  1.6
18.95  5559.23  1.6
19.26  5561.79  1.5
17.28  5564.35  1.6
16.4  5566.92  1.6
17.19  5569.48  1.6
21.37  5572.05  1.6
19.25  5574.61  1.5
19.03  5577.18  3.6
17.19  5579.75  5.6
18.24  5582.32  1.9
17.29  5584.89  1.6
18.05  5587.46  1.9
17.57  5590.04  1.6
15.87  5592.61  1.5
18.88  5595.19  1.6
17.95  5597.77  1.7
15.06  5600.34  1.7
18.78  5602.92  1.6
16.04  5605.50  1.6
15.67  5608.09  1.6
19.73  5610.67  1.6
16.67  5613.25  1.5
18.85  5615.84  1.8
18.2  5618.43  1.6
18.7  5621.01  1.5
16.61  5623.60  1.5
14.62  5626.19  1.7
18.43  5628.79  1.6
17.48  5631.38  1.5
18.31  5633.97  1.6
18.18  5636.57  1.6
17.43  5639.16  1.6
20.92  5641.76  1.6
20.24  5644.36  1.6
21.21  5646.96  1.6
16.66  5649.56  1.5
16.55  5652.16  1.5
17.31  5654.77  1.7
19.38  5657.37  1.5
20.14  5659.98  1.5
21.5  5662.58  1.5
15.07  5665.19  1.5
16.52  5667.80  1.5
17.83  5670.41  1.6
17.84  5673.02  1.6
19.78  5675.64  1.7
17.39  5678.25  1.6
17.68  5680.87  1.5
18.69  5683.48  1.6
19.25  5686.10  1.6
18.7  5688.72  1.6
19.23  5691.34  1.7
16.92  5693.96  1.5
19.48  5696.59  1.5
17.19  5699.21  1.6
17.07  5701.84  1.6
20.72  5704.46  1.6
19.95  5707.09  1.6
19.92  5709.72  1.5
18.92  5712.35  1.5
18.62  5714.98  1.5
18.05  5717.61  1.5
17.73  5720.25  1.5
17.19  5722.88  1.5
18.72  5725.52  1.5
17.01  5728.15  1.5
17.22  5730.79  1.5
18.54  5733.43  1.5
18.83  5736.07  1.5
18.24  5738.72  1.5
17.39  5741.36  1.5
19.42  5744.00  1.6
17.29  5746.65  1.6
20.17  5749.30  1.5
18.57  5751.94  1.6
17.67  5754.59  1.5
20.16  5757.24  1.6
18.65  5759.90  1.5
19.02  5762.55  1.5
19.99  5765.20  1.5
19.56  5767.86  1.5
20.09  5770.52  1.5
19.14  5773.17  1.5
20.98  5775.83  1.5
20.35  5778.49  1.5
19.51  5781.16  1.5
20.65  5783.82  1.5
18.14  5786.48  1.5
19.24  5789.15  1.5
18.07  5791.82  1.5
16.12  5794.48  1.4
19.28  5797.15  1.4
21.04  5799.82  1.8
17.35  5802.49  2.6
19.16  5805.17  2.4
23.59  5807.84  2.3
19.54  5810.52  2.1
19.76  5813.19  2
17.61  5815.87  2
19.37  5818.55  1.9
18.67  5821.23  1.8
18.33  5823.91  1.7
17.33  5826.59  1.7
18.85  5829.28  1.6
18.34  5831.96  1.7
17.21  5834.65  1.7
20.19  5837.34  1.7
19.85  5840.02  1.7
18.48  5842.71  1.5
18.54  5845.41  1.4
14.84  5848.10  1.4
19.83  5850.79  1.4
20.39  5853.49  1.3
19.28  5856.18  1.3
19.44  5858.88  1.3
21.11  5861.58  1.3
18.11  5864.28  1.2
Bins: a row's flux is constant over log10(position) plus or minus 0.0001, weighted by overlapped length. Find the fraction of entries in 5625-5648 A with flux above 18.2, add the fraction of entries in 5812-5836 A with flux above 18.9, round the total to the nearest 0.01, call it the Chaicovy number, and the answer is 0.78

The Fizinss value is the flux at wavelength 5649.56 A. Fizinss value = 16.66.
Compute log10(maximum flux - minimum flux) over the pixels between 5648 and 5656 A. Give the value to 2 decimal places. -0.12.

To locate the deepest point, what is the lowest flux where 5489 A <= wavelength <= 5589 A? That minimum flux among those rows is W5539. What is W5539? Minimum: 14.34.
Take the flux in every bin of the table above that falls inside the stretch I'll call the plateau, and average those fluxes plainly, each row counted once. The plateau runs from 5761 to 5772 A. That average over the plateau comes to 19.7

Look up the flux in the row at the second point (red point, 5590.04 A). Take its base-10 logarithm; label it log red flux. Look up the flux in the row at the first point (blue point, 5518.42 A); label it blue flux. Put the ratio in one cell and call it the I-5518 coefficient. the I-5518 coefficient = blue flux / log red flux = 14.8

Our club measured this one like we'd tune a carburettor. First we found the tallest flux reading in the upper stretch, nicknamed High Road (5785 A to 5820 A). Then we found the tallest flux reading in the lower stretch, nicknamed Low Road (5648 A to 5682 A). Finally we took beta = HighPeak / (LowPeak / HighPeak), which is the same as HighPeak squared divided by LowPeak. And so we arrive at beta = 26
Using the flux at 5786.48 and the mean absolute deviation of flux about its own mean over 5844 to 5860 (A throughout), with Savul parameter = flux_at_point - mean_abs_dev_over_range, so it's 16.8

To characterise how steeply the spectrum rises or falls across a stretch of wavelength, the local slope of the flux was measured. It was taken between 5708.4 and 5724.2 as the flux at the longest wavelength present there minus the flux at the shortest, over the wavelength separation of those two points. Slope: -0.21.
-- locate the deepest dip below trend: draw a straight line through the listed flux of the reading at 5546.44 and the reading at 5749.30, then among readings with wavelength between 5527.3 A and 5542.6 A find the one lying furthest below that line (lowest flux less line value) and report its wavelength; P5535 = 5538.79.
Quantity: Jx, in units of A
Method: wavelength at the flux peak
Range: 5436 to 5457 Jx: 5450.23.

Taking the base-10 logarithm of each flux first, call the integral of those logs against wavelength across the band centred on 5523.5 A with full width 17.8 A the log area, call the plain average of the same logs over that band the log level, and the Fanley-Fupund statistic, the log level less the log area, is -20.8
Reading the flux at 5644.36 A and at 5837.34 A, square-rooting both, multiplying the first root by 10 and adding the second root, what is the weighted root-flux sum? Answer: 49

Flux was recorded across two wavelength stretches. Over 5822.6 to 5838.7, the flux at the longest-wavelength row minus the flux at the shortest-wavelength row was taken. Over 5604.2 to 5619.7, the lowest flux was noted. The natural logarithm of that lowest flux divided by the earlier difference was 2.13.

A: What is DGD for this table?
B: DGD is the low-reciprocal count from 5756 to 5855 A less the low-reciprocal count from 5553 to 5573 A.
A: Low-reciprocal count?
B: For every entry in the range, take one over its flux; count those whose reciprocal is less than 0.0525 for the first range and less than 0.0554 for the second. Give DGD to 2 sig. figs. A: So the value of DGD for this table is 16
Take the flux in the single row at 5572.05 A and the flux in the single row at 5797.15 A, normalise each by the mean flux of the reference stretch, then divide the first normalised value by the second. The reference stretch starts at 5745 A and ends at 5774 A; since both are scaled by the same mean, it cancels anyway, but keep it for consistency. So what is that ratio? 1.11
